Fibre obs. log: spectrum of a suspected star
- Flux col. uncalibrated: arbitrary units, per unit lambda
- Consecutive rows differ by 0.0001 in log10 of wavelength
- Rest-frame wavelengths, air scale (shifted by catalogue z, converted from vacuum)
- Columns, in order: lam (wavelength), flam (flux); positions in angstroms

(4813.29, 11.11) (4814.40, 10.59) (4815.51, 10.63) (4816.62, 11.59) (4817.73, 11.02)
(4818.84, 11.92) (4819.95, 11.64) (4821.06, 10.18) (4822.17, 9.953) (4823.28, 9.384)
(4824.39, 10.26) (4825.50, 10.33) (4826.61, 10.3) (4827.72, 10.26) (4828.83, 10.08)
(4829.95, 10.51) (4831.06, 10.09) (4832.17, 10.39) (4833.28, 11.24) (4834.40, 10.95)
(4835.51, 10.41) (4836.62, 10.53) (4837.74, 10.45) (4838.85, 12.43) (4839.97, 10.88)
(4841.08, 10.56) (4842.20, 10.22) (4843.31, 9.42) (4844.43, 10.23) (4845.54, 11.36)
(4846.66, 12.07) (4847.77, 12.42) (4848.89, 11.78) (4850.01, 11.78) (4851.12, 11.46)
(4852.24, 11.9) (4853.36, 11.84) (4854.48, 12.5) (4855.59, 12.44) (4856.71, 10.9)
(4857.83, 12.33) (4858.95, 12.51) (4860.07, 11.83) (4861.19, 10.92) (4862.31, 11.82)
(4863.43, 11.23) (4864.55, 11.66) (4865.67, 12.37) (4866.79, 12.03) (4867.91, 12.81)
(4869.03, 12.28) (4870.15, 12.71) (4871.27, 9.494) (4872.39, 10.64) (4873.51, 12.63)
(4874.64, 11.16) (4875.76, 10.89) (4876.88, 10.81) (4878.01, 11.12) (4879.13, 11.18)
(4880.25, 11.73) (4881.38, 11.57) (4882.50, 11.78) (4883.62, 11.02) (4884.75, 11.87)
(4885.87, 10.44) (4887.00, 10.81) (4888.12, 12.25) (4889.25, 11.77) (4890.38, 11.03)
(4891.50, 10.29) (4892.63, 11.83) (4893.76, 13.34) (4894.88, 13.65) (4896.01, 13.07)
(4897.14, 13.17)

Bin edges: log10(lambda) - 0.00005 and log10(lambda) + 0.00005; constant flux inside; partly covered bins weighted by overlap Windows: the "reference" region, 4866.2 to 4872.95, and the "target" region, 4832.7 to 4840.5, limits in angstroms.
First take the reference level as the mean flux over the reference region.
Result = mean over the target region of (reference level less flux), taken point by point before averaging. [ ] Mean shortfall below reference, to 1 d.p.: 0.7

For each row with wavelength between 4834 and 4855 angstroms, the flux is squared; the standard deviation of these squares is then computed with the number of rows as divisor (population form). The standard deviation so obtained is 19.4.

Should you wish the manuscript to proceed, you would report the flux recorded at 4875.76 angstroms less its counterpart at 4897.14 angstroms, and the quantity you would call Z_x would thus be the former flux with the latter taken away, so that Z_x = -2.3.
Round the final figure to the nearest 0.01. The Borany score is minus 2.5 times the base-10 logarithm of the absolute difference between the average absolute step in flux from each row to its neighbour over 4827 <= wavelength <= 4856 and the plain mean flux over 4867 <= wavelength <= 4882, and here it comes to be -2.60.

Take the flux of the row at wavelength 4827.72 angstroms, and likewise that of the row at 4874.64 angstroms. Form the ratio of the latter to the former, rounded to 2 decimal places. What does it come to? 1.09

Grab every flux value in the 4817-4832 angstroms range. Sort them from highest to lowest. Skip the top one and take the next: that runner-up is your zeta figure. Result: 11.64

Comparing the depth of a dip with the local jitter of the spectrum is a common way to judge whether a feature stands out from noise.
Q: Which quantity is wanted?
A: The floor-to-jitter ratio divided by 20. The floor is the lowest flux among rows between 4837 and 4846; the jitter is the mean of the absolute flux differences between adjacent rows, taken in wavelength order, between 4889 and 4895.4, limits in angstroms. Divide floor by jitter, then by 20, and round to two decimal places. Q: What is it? 0.49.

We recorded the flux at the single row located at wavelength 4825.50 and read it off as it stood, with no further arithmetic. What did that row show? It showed 10.33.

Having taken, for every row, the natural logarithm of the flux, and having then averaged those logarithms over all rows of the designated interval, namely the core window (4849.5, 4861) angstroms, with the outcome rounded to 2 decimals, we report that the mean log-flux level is 2.48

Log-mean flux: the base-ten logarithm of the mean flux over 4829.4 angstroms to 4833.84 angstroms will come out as 1.02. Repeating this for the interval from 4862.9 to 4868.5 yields 1.08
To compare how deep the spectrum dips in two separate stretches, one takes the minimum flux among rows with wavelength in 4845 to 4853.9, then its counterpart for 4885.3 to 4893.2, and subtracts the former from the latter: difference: -1.1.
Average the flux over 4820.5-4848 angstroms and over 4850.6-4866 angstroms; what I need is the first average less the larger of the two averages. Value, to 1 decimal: -1.2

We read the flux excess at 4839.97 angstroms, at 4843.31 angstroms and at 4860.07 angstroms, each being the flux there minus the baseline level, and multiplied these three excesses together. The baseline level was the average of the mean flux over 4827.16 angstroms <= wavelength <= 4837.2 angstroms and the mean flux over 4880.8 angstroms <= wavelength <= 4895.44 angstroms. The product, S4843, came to 0.25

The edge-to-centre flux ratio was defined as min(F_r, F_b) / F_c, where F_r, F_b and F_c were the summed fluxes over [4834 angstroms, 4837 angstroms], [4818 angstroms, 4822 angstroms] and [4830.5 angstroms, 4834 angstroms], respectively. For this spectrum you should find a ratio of 1.01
